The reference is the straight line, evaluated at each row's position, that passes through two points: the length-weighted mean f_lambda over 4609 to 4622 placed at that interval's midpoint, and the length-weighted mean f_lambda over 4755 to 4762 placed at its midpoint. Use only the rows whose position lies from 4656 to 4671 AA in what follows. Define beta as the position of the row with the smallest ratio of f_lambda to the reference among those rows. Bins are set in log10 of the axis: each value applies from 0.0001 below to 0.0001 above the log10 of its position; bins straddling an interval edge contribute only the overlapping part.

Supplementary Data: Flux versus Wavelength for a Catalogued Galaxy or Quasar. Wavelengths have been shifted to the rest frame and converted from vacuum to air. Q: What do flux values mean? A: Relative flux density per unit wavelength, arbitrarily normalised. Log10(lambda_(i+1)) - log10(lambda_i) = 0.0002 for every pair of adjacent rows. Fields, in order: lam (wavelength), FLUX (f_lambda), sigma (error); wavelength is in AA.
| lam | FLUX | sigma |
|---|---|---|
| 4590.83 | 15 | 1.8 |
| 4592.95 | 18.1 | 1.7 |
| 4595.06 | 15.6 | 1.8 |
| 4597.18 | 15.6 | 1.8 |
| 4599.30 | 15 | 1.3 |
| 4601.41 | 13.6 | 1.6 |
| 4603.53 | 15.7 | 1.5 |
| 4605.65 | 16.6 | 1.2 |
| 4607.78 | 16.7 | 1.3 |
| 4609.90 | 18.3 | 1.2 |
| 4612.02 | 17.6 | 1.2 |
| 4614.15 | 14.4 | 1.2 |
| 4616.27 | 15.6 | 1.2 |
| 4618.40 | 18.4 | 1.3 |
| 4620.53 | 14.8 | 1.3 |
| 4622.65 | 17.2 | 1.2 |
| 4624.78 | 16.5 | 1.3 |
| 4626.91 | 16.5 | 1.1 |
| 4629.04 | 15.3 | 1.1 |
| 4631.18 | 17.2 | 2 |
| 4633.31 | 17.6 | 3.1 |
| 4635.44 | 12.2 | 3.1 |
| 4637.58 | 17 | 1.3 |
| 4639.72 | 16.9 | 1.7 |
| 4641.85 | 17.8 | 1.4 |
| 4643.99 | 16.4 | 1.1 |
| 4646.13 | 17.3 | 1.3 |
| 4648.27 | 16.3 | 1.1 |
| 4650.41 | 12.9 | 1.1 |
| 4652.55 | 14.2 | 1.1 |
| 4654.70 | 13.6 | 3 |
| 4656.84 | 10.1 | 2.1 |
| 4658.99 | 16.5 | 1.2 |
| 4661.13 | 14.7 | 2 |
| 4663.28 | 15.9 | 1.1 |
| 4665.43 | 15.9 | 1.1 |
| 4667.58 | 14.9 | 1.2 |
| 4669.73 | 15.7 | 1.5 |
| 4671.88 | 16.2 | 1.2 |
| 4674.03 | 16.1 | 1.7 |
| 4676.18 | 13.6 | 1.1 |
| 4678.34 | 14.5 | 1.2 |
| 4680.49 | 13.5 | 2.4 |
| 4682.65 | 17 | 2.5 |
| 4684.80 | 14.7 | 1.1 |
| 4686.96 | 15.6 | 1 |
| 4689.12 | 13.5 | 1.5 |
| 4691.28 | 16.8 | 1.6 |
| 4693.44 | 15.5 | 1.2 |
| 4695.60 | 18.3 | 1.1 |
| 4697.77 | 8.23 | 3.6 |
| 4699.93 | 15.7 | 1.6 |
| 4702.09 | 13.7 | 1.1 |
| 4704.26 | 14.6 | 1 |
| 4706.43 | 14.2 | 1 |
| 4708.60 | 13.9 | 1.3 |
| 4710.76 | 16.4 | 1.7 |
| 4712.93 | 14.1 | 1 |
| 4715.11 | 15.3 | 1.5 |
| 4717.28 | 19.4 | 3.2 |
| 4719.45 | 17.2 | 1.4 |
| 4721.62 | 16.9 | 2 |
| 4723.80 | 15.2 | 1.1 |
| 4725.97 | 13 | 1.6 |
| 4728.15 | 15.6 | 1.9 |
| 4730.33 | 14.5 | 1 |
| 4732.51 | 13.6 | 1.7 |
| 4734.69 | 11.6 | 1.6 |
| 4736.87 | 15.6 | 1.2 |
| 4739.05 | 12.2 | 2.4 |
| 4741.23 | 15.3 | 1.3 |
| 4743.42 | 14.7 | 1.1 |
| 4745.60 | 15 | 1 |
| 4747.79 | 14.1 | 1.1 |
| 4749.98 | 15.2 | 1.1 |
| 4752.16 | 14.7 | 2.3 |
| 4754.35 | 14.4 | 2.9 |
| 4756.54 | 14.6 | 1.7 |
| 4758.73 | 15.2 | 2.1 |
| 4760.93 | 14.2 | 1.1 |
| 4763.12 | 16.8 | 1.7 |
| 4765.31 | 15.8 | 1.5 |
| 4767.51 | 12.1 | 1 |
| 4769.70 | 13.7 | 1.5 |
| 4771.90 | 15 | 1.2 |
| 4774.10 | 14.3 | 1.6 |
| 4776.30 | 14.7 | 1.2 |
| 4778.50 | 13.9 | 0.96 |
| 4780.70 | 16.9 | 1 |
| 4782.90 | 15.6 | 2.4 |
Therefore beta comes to 4656.84 AA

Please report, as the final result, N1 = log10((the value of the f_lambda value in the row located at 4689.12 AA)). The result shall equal 1.13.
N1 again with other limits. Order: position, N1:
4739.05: 1.09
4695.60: 1.26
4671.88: 1.21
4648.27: 1.21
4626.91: 1.22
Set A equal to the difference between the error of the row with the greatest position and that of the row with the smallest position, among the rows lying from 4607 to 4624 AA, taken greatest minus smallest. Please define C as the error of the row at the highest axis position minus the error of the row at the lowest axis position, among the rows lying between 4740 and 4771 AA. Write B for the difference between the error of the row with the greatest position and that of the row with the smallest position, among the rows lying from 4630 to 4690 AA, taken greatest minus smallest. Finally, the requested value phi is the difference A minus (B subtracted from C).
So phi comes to -0.8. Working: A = -0.10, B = -0.5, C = 0.20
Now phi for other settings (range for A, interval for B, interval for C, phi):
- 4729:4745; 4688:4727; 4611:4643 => 0.0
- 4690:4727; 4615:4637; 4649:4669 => 1.8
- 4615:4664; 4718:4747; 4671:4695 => -0.5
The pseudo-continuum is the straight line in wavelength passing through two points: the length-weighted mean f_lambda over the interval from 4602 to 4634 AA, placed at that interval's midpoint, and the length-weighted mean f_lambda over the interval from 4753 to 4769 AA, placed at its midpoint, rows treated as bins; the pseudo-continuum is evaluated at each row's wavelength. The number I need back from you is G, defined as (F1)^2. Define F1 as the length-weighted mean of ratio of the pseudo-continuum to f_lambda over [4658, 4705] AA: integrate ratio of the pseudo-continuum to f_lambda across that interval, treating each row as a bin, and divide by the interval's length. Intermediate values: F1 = 1.07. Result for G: 1.14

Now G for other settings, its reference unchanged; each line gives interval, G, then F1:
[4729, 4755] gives 1.12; 1.06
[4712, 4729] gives 0.95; 0.97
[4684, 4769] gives 1.09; 1.04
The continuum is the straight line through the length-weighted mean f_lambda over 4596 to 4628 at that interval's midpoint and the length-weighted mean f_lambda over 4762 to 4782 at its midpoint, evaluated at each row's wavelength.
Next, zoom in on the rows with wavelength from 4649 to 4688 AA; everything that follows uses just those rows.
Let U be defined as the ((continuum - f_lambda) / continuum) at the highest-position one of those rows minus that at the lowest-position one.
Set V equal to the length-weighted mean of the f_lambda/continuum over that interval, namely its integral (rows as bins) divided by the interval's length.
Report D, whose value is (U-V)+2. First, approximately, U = -0.2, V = 0.942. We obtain 0.87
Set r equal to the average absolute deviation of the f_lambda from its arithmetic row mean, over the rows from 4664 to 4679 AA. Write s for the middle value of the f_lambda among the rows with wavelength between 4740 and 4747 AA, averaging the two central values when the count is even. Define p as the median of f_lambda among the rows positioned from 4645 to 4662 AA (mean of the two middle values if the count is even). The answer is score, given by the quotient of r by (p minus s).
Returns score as -1.5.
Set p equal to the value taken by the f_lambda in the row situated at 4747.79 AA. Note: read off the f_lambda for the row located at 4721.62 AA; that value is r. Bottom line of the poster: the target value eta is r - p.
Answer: 2.8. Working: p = 14.1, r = 16.9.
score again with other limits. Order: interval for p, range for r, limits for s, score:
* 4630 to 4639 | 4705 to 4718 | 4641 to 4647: -7.8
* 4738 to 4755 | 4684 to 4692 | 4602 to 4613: -0.5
